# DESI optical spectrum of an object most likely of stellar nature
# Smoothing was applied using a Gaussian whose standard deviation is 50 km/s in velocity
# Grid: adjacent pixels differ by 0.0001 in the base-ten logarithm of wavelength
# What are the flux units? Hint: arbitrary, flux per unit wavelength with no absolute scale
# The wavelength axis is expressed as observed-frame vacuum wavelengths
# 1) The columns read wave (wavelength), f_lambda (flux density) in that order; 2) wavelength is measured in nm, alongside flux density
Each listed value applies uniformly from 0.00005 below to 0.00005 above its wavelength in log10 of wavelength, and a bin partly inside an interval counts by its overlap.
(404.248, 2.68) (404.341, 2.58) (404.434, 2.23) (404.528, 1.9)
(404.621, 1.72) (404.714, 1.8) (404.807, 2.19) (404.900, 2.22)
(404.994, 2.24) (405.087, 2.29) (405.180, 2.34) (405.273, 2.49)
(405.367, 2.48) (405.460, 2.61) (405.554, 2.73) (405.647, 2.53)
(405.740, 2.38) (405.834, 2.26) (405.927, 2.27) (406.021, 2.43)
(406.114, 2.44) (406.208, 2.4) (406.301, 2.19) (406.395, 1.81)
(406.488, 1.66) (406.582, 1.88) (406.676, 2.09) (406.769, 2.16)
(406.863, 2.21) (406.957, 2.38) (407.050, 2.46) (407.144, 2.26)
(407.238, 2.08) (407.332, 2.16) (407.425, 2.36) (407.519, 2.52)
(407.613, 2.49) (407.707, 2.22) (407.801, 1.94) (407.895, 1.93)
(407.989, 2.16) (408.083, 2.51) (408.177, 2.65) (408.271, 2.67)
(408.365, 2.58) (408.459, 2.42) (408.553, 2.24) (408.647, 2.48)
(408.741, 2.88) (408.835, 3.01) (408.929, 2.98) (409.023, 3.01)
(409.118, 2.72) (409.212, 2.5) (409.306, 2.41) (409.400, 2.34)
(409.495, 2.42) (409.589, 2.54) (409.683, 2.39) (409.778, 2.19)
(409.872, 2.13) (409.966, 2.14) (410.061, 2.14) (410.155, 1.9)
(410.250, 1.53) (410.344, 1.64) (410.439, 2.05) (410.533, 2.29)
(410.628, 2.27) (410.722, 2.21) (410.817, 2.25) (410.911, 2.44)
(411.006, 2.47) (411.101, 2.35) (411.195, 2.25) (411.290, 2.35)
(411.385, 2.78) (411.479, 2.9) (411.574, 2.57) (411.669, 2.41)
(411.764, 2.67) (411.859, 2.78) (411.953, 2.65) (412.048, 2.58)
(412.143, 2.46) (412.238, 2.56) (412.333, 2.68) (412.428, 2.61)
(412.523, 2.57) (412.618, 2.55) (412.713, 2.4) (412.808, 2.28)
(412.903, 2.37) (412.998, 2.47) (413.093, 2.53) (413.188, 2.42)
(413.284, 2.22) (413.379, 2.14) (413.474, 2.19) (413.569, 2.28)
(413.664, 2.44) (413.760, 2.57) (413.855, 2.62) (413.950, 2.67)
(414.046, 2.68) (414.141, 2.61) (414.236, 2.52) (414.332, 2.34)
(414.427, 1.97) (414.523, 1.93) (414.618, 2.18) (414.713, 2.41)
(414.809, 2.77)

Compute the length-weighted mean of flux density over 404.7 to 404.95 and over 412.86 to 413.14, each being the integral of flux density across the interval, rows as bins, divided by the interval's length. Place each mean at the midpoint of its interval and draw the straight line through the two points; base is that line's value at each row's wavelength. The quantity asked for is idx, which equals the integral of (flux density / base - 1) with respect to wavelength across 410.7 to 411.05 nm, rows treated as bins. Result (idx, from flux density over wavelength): -0.002 nm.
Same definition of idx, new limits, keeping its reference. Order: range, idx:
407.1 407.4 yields -0.004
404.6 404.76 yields -0.025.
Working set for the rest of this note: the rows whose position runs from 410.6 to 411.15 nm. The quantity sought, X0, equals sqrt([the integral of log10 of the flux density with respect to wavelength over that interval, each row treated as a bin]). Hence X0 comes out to 0.450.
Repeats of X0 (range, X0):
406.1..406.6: 0.392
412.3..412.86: 0.473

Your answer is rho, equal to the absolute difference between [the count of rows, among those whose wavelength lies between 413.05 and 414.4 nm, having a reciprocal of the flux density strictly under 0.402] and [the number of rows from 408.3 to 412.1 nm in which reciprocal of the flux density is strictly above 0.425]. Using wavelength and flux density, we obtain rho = 10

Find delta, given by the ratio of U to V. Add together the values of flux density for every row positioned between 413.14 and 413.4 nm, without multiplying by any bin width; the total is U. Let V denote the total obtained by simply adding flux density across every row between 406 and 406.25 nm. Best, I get 0.93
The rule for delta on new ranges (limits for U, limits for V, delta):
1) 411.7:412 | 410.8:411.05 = 1.13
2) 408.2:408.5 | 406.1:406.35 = 1.09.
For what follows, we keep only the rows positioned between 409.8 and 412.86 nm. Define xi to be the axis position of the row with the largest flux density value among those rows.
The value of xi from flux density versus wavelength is 411.479 nm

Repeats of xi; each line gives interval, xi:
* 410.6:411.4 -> 411.385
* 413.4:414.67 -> 414.046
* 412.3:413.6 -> 412.333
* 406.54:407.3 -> 407.050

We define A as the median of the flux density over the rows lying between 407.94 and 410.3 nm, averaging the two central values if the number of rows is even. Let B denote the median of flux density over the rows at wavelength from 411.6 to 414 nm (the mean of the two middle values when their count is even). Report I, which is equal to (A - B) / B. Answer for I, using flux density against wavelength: -0.043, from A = 2.42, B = 2.53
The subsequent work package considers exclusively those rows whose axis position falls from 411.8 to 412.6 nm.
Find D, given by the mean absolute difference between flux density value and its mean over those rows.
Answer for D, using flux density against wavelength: 0.07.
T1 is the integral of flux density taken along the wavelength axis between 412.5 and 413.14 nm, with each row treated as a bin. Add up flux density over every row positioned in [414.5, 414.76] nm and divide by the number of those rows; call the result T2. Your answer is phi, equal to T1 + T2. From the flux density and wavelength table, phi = 3.7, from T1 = 1.57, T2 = 2.2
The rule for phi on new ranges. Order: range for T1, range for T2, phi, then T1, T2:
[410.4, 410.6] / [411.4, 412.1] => 3.1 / 0.44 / 2.7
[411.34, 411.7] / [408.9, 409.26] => 3.8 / 0.96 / 2.8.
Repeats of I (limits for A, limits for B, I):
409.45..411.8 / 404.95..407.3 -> 0.000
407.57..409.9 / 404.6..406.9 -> 0.097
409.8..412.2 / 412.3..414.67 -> -0.037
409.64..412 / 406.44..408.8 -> 0.013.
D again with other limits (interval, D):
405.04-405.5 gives 0.10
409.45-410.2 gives 0.16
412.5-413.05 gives 0.09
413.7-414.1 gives 0.04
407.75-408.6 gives 0.25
